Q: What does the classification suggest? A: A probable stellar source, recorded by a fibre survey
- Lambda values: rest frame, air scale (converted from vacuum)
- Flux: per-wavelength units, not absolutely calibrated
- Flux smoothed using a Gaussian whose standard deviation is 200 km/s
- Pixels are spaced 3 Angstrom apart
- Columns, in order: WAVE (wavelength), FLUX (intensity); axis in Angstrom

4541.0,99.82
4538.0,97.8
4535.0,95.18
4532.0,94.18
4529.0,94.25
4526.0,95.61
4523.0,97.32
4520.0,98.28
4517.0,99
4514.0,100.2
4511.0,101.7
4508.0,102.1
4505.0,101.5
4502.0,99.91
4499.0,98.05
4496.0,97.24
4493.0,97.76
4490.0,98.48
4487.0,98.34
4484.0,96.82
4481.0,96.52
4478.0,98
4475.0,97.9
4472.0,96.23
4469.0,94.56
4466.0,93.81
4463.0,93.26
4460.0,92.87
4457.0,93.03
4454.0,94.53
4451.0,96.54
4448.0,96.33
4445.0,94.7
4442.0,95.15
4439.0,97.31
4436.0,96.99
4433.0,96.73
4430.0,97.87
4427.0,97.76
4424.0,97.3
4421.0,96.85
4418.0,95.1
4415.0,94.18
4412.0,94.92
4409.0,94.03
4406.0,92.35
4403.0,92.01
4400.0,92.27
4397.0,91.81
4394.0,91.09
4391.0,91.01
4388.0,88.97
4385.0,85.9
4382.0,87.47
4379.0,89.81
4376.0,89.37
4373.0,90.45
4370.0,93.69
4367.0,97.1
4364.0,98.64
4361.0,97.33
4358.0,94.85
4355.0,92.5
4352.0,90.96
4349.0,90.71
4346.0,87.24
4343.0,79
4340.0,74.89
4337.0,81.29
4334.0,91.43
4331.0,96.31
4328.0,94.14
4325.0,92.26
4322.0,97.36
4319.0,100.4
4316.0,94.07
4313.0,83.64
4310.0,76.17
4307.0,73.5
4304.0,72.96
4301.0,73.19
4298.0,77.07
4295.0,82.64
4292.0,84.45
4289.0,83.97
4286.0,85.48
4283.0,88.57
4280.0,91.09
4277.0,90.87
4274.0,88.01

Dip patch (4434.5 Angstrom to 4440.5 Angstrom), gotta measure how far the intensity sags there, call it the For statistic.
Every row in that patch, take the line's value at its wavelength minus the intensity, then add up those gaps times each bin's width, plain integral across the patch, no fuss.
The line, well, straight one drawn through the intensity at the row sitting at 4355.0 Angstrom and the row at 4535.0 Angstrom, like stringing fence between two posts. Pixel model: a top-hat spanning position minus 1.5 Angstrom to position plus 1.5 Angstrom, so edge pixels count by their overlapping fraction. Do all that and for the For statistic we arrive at -21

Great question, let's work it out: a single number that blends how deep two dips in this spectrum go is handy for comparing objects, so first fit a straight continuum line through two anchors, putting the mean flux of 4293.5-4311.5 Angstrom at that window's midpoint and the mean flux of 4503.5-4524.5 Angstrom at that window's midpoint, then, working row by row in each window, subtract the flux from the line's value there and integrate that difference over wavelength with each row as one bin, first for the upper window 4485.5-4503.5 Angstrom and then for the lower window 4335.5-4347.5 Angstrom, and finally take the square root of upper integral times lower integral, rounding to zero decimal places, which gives 5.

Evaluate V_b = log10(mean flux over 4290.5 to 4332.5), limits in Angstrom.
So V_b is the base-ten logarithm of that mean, 1.93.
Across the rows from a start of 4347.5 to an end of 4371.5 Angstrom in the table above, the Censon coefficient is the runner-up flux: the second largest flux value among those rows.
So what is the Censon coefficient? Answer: 97.33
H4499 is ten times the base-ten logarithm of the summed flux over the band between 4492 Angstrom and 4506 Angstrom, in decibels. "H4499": 26.9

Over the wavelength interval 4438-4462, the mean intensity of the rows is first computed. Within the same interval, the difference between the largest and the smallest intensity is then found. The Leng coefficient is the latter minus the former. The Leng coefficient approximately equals -91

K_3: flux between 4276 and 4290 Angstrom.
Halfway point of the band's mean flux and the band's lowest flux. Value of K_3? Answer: 86.0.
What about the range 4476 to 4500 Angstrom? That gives 97.1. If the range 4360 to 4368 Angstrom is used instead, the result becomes 97.4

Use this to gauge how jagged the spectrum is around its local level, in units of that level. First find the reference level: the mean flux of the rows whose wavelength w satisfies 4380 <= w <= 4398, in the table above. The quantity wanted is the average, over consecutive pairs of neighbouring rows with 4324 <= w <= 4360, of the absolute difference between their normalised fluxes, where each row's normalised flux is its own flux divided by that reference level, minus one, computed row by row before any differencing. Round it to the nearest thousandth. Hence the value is 0.046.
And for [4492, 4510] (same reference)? 0.012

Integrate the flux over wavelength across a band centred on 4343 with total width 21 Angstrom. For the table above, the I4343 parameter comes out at 1787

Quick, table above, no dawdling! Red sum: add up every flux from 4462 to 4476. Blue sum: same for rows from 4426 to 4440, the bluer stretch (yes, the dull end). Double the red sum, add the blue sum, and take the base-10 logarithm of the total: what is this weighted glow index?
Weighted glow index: 3.16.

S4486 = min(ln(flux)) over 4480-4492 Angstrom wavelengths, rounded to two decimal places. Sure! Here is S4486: 4.57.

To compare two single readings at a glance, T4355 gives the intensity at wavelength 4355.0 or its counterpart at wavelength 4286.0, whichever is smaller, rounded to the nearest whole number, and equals 85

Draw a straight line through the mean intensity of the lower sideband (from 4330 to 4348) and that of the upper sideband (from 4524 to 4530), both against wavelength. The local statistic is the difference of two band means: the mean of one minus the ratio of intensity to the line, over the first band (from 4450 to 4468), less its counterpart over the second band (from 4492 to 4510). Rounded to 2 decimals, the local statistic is 0.03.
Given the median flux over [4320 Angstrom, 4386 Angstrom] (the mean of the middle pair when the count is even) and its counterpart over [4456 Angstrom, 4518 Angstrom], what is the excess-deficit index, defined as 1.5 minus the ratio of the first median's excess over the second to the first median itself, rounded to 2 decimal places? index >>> 1.57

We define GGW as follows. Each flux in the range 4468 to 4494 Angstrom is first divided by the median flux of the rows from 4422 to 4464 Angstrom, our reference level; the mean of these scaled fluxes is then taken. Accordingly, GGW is 1.01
